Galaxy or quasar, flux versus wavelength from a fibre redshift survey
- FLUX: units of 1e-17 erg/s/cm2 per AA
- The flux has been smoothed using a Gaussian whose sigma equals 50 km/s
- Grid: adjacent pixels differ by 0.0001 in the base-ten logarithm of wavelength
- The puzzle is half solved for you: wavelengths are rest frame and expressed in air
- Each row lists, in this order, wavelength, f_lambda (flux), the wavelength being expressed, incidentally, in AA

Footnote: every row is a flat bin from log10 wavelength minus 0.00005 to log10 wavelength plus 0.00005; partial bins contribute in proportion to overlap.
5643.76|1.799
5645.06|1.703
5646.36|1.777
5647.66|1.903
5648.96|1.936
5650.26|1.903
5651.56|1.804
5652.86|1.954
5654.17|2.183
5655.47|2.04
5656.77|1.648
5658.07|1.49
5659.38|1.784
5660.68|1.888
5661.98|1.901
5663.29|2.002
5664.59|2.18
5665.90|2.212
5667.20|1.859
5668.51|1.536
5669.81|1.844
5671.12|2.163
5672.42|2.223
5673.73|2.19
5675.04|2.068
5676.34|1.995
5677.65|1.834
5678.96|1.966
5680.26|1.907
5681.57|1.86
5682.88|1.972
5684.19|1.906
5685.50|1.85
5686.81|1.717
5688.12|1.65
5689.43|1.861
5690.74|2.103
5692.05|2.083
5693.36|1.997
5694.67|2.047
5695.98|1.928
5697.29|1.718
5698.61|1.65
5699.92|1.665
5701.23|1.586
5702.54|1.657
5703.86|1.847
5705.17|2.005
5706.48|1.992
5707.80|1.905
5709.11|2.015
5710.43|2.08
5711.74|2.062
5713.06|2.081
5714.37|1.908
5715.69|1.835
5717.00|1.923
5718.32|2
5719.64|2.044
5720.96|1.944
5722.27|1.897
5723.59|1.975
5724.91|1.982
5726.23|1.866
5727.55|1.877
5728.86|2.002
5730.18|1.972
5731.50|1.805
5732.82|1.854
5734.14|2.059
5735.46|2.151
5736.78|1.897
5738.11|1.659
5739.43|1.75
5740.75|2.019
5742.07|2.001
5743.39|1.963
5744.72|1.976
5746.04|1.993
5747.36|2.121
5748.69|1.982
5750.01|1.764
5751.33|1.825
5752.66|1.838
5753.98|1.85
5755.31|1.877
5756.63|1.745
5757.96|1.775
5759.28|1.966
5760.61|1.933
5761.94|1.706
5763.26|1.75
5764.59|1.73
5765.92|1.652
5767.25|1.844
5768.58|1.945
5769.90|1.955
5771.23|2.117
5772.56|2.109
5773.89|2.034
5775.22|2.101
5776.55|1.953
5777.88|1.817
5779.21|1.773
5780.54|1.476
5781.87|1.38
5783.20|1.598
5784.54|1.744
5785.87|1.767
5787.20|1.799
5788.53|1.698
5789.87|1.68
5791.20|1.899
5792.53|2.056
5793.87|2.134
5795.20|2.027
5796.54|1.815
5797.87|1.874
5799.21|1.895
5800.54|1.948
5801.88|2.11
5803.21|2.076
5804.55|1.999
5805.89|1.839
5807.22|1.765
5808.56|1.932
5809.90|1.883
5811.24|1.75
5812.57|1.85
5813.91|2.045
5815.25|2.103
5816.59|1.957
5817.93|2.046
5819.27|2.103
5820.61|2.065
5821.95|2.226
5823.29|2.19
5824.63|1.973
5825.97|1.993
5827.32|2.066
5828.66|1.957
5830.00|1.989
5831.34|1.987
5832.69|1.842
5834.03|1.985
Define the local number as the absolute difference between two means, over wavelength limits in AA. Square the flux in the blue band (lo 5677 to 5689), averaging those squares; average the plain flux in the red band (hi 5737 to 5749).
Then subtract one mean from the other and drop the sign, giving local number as 1.50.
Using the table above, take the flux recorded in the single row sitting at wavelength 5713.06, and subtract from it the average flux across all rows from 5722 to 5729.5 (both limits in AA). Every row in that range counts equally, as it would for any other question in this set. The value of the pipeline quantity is 0.15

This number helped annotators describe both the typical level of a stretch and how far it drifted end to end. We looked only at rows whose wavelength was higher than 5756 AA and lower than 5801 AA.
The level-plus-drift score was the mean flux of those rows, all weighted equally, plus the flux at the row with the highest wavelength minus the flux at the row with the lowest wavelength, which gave 2.05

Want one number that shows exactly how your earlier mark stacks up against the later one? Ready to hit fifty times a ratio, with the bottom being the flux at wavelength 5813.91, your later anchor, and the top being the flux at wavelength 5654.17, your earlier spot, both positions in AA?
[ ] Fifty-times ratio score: 53.4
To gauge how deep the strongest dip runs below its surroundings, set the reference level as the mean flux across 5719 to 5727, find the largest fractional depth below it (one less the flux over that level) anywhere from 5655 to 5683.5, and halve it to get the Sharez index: 0.118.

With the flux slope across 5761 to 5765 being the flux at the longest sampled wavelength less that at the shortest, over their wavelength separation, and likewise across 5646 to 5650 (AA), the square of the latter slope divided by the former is 0.41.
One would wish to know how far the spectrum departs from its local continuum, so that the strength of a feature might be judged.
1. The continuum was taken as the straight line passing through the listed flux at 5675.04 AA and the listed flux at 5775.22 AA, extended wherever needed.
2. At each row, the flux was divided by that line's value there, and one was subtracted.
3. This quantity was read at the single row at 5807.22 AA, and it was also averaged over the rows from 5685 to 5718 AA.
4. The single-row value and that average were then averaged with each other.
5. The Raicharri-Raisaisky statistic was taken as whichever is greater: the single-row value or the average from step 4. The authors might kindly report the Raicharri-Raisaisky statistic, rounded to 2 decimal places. -0.13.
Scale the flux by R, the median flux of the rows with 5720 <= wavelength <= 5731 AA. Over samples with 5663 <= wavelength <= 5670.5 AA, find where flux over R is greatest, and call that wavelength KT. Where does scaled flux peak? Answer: 5665.90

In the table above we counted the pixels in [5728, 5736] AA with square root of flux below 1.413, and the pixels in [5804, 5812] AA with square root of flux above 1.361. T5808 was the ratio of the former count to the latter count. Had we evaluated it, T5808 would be 1.0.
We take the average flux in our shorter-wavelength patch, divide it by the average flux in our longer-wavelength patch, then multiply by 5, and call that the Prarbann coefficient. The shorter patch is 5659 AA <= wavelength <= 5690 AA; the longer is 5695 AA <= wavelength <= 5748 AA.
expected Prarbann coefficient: 5.04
